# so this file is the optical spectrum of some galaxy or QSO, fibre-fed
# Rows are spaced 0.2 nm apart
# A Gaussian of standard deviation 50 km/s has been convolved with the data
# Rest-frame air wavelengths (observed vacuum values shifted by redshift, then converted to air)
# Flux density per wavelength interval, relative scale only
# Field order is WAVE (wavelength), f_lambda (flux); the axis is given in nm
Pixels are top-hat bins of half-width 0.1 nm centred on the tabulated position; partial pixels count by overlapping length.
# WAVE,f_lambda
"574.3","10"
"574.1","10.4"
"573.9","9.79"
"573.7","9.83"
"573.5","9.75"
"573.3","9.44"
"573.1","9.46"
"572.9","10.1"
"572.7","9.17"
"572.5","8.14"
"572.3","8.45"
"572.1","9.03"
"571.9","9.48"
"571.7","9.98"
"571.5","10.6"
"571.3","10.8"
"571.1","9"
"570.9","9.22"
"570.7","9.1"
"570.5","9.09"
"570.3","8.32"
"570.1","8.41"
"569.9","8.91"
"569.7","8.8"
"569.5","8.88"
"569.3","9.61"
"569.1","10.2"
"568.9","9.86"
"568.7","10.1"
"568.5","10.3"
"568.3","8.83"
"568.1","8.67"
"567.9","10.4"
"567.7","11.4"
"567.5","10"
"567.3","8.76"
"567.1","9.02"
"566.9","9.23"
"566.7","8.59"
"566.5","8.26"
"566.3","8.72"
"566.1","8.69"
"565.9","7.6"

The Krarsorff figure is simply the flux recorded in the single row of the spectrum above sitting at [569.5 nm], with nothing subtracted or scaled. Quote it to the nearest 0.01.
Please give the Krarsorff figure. 8.88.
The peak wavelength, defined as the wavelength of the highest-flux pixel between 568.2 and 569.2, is 568.5 nm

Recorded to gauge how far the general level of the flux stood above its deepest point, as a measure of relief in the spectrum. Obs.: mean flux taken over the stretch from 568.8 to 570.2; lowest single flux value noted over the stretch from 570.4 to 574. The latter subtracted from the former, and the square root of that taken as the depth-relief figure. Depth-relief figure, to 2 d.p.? 1.05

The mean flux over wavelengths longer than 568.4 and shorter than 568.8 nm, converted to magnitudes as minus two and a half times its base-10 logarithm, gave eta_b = -2.52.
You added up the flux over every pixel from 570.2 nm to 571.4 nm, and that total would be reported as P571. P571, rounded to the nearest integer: 56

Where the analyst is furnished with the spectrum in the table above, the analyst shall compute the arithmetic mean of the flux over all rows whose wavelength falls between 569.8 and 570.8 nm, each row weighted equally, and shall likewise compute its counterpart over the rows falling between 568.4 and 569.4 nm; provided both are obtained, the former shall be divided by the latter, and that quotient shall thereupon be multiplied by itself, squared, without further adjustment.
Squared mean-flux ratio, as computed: 0.77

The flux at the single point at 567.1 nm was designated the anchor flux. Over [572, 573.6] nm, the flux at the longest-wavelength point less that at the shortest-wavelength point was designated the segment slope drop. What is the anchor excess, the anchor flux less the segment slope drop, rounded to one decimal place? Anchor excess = 8.3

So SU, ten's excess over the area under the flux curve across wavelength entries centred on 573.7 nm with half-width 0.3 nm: 4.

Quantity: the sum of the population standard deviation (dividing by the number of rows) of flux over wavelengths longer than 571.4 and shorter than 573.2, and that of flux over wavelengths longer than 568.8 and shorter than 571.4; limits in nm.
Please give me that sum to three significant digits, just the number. 1.42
